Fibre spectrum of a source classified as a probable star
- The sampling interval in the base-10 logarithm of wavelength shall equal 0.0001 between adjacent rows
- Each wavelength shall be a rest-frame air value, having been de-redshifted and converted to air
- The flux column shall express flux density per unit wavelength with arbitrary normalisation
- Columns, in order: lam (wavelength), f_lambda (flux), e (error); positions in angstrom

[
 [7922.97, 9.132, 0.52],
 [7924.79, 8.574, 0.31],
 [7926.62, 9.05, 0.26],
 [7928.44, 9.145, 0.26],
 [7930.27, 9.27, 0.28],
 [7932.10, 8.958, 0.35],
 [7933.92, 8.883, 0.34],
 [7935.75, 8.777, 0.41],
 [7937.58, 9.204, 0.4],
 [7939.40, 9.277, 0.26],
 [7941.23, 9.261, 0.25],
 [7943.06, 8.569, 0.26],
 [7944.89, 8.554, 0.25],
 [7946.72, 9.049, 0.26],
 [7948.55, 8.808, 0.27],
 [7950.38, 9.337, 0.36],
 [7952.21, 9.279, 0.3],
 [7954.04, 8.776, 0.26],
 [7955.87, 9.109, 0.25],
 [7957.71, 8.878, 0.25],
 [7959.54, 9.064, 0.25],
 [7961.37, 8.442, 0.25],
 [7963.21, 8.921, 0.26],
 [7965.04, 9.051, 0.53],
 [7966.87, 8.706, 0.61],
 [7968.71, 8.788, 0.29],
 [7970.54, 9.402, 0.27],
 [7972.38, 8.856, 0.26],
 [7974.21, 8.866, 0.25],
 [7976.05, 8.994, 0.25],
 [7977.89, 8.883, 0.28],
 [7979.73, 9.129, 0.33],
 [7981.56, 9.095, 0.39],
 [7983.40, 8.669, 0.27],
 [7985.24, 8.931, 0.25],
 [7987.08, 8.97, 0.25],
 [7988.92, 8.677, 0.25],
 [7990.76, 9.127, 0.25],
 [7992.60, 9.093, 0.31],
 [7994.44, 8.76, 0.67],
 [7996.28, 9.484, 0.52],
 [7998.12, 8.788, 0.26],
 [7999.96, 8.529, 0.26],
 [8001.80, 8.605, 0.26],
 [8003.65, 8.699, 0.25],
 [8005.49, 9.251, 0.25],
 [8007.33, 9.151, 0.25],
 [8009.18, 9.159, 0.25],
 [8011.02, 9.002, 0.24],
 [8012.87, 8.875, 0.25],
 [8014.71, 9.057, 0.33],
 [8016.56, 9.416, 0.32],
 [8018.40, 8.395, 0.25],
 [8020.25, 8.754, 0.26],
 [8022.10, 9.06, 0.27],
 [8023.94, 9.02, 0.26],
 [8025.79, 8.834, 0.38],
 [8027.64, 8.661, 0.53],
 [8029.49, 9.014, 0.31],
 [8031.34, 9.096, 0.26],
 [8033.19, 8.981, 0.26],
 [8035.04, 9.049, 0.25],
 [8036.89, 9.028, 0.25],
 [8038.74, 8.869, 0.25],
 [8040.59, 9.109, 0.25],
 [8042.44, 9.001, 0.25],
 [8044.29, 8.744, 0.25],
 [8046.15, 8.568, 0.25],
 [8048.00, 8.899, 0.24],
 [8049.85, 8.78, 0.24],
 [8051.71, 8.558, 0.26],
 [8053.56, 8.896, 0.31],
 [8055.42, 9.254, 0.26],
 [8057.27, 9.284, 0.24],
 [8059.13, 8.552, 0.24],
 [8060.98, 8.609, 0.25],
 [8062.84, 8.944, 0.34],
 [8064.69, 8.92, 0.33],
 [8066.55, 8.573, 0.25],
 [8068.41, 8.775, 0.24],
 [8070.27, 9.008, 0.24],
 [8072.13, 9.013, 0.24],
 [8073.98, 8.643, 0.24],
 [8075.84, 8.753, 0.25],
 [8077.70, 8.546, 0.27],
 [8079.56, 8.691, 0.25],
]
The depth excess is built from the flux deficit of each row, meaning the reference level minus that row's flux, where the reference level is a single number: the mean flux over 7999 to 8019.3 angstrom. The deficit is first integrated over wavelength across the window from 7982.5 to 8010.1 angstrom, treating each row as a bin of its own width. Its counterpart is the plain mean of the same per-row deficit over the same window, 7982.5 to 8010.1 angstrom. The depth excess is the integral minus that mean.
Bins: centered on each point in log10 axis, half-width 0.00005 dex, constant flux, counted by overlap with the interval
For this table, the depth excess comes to -0.1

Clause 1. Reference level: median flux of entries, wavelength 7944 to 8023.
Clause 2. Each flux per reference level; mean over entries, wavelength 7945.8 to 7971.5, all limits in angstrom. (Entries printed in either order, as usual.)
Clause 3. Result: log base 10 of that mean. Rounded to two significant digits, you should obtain 0.0020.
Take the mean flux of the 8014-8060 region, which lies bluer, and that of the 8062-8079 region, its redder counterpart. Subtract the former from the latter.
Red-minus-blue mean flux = -0.12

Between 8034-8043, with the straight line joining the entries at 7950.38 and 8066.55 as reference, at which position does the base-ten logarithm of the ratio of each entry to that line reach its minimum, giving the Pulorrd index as 8038.74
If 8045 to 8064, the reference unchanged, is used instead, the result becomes 8046.15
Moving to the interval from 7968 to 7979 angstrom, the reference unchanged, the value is 7968.71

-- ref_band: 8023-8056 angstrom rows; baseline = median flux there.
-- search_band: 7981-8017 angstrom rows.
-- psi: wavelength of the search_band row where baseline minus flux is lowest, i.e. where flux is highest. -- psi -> 7996.28 angstrom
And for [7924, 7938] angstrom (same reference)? 7930.27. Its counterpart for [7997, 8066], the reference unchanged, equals 8016.56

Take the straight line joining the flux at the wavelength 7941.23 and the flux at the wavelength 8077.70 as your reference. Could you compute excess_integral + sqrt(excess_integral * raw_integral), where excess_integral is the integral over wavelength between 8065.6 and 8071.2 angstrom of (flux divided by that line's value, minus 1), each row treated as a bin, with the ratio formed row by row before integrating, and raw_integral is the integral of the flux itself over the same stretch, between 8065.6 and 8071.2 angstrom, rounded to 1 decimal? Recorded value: 2.6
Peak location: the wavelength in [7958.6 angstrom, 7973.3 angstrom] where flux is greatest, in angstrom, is 7970.54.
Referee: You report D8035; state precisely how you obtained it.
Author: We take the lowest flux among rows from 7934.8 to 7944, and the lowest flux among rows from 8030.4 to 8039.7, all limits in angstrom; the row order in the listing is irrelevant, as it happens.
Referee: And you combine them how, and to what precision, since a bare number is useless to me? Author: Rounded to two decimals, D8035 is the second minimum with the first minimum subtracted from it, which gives 0.30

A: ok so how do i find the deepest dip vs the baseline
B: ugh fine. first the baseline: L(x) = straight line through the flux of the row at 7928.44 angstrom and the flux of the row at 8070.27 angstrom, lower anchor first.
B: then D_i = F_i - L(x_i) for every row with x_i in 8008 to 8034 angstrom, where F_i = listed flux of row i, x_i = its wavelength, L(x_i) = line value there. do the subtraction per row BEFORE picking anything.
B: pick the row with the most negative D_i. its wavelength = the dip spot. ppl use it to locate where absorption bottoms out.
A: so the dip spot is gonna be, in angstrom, 8018.40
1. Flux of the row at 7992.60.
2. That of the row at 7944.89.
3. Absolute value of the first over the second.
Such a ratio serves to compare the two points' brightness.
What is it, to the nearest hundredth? 1.06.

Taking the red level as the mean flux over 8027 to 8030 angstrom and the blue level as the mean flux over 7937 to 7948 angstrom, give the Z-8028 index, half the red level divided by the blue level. 0.492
